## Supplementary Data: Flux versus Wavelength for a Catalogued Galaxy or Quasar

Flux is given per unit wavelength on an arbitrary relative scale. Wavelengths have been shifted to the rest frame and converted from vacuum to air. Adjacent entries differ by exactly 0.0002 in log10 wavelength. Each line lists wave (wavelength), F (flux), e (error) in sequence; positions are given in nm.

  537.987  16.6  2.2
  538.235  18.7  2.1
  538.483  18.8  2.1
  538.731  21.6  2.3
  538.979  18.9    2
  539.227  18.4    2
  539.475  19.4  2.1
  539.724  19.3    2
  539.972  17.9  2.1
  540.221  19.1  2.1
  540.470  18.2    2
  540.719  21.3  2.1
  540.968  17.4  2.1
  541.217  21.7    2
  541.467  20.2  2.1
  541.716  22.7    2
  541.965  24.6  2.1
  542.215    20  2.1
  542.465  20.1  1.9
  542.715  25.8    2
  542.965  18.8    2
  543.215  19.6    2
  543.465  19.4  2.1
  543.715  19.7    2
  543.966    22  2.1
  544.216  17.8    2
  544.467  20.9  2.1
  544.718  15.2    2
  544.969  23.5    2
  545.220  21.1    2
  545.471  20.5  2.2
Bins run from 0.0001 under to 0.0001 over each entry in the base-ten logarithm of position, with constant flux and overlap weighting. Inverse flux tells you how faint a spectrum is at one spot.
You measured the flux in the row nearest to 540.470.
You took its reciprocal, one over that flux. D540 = 0.055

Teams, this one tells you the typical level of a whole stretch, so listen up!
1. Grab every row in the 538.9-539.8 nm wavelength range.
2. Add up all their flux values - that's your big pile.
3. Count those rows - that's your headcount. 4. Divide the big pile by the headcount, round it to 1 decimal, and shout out 19.0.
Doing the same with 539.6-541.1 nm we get 18.9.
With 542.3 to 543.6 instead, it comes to 20.7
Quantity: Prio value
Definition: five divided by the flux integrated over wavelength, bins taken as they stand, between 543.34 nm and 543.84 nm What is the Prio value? 0.511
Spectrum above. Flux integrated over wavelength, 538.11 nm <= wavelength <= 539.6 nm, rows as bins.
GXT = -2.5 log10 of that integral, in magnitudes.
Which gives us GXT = -3.65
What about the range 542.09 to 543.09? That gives -3.31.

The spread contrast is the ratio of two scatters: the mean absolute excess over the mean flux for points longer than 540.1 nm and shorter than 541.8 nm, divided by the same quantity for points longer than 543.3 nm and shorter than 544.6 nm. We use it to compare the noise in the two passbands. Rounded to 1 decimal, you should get 1.3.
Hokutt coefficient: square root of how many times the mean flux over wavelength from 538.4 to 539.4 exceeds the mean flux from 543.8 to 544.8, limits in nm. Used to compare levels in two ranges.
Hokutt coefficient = 1.01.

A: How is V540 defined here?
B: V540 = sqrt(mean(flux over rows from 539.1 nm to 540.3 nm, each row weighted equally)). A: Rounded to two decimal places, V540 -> 4.34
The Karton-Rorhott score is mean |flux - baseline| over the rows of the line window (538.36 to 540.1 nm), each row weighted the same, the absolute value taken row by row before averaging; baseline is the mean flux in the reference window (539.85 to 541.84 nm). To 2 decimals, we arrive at 1.14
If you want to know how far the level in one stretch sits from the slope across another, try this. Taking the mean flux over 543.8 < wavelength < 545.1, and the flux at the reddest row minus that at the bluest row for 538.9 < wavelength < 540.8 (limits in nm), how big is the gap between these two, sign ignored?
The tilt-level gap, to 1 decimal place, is 17.5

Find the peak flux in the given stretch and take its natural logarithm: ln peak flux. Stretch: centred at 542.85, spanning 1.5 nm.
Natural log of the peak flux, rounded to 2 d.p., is 3.25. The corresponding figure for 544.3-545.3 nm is 3.16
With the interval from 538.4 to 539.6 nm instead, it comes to 3.07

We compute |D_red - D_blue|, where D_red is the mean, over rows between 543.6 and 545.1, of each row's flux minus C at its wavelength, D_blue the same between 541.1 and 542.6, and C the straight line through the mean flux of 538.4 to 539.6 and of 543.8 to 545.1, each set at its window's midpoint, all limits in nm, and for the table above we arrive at 1.9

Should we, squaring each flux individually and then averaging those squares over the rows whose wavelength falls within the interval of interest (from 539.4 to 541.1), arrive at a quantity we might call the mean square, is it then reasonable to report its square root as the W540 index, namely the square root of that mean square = 19.0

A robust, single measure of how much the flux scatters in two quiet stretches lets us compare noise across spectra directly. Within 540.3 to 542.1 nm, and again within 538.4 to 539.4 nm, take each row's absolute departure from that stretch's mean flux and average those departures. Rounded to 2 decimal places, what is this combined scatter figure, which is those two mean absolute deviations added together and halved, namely 1.52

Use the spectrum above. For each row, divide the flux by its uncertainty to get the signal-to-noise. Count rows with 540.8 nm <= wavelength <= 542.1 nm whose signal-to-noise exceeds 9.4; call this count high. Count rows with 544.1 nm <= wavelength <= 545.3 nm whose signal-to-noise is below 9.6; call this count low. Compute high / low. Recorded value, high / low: 2.00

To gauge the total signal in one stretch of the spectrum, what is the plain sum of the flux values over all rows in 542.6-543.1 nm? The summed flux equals 45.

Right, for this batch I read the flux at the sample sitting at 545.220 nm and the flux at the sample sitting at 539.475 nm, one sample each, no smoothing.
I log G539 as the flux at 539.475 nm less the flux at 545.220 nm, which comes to -1.7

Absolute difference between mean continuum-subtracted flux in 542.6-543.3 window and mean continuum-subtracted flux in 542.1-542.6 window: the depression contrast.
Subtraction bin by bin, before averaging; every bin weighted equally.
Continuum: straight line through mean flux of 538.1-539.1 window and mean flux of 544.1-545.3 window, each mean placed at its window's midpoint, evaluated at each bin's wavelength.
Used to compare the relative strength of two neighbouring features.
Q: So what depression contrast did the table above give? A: 1.3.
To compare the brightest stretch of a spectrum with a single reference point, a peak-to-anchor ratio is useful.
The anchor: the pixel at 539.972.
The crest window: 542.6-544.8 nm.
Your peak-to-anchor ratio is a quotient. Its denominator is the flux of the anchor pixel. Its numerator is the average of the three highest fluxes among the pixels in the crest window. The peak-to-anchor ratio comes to 1.28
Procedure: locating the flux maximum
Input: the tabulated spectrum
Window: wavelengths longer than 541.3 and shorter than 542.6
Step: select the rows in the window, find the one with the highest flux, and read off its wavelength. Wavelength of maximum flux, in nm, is 541.965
